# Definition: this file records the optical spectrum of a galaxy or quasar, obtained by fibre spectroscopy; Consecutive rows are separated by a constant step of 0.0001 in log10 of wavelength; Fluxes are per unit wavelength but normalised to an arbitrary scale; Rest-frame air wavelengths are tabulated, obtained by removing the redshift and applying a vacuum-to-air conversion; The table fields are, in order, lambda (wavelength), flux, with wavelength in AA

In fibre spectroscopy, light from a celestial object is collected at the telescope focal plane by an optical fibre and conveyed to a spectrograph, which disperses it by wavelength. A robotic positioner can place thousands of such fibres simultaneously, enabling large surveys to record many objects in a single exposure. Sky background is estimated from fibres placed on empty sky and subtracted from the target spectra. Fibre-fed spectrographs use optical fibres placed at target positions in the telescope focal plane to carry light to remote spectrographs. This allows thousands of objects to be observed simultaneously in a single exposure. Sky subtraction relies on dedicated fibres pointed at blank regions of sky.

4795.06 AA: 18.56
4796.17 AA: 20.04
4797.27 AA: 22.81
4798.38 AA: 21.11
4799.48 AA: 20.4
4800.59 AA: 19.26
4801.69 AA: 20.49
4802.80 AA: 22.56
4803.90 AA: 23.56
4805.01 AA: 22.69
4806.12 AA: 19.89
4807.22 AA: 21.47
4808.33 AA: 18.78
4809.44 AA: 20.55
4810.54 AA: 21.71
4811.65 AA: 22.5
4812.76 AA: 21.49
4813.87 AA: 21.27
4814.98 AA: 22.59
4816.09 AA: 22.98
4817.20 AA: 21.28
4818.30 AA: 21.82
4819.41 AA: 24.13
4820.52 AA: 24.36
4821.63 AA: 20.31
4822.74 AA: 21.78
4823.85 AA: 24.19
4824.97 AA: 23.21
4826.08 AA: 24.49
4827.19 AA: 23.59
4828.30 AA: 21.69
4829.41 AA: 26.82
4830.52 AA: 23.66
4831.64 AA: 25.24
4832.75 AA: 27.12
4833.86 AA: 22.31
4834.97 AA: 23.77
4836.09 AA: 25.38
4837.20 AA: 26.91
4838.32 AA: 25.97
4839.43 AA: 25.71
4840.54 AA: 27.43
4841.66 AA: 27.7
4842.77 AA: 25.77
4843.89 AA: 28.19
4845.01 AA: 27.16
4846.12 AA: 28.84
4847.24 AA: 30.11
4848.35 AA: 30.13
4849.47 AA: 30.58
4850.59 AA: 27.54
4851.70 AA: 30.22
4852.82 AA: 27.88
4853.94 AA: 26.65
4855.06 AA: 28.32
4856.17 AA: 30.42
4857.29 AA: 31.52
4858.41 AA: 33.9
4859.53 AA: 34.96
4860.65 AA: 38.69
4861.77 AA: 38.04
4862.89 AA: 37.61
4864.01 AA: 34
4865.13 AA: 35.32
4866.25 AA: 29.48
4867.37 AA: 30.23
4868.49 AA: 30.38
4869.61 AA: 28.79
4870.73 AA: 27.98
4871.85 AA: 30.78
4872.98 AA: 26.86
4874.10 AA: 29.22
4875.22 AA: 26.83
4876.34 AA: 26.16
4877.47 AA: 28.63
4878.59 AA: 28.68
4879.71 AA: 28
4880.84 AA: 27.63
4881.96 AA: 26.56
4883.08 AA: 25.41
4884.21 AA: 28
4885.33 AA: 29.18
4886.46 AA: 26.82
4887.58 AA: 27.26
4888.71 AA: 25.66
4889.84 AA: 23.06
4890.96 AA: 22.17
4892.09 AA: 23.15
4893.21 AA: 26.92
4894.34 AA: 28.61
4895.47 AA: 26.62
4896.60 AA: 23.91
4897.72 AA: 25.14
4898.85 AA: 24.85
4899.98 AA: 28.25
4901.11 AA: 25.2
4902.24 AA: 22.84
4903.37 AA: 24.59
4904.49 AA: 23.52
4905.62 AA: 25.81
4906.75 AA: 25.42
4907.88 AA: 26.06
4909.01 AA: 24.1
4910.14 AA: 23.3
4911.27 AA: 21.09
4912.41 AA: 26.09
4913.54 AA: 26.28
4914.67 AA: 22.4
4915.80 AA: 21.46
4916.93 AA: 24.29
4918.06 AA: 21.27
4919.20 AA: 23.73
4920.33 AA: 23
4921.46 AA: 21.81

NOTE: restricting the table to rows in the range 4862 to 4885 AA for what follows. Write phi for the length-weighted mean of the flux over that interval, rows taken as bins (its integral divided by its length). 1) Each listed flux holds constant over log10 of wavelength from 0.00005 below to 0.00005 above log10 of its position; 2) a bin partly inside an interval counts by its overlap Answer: 29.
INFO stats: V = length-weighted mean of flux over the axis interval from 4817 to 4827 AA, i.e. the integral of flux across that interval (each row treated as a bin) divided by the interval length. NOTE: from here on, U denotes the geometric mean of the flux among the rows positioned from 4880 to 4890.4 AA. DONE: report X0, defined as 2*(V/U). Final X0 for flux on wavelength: 1.7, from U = 26.6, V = 22.9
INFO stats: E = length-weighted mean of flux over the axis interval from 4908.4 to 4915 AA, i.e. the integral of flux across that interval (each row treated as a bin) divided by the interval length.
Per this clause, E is 24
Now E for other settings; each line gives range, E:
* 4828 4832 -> 24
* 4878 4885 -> 27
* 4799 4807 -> 21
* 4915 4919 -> 22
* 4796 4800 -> 21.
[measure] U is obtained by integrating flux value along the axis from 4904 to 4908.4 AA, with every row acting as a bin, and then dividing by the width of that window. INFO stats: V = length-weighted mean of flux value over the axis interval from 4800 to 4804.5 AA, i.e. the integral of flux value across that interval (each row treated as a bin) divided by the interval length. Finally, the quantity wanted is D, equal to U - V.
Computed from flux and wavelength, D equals 4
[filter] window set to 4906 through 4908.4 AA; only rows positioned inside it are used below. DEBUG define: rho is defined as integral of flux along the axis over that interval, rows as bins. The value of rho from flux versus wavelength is 62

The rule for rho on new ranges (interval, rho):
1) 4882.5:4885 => 67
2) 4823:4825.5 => 58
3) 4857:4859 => 66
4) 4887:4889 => 53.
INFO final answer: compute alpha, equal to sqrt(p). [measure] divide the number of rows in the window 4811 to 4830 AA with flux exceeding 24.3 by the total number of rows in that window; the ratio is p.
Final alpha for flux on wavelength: 0.42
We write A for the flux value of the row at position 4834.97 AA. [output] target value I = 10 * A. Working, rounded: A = 23.77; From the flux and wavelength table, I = 238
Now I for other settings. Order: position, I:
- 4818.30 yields 218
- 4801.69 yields 205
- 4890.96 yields 222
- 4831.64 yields 252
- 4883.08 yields 254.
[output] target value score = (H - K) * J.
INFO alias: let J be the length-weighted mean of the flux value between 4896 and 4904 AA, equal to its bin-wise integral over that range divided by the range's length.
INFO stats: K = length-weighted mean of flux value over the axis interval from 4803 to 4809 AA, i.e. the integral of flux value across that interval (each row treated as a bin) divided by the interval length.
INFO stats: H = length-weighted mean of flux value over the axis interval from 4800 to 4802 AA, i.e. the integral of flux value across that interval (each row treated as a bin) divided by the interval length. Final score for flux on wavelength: -38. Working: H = 19.8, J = 25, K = 21.3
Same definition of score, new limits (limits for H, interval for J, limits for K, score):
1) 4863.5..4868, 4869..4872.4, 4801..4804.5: 296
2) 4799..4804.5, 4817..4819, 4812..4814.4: -4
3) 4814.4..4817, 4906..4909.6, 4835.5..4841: -94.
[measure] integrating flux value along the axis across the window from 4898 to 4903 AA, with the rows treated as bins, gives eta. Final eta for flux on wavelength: 126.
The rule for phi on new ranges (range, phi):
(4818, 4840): 24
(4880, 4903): 26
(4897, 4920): 24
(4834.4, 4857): 28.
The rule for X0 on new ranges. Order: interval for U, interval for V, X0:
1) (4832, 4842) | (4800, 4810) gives 1.6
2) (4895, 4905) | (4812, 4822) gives 1.8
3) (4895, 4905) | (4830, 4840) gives 2.0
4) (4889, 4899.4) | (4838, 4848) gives 2.2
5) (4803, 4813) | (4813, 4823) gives 2.1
